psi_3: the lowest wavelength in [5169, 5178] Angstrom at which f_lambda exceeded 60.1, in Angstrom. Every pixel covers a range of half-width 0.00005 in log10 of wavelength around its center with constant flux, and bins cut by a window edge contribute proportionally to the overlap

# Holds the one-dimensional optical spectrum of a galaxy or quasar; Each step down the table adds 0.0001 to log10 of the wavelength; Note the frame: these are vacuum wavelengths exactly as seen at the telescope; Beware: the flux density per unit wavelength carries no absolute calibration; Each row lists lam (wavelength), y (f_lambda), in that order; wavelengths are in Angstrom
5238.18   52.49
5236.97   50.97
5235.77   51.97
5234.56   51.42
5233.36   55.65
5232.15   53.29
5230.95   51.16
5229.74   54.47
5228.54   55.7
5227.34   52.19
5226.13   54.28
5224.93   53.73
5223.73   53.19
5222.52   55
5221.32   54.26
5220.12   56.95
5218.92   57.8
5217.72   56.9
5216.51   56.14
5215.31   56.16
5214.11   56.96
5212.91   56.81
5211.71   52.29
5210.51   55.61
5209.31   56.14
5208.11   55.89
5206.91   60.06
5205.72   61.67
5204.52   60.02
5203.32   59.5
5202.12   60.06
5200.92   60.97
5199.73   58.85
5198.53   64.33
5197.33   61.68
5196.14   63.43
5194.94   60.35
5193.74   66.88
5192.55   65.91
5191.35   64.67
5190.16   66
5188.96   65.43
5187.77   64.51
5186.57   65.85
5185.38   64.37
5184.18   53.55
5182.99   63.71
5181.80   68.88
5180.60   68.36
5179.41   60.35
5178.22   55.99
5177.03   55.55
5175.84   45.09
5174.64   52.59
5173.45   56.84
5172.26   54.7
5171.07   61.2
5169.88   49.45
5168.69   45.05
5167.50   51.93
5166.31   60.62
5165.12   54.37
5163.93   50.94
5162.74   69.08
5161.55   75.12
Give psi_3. 5171.07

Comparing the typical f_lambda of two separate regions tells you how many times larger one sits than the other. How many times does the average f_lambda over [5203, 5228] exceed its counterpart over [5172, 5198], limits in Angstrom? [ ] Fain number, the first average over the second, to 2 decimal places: 0.92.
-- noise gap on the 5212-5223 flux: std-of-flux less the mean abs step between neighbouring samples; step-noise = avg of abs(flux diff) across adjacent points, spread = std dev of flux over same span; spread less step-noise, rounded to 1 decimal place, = 0.2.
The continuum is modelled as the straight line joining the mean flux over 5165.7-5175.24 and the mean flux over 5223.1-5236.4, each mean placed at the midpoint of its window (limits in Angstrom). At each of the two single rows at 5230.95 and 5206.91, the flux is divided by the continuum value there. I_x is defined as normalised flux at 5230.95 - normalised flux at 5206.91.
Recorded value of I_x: -0.16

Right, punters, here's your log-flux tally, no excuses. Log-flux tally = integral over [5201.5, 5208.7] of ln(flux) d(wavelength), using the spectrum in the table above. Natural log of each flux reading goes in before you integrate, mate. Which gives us 29.4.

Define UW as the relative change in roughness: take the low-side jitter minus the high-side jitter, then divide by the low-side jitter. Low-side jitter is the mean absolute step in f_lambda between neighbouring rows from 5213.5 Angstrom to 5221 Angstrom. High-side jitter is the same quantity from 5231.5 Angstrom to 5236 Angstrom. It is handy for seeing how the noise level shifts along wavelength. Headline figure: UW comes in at -2.6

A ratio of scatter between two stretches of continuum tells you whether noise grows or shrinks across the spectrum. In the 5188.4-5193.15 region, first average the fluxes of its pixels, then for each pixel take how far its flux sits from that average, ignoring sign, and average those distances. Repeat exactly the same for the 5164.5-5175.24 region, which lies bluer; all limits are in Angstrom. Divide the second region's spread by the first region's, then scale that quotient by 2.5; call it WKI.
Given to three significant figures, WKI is 21.3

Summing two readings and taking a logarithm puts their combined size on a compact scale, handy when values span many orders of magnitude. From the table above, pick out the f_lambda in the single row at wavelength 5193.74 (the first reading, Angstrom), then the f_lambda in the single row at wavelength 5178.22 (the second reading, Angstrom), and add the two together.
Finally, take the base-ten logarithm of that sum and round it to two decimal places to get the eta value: 2.09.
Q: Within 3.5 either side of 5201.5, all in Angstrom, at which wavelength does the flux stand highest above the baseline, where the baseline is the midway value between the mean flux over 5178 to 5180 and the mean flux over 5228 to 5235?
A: 5198.53 Angstrom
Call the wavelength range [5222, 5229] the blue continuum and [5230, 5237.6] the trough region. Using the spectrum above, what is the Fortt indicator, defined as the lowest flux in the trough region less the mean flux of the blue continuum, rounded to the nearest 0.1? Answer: -3.0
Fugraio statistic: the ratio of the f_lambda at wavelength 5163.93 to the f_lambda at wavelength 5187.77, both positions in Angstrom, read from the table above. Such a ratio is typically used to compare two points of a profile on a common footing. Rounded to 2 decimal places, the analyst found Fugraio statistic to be 0.79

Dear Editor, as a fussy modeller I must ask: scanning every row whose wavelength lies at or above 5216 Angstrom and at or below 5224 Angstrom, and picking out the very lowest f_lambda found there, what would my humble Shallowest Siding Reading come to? 53.19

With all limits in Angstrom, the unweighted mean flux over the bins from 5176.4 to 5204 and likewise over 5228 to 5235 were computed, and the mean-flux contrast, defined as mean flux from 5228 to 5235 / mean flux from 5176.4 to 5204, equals 0.86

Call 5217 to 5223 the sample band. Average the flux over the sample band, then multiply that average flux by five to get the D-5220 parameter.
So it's 281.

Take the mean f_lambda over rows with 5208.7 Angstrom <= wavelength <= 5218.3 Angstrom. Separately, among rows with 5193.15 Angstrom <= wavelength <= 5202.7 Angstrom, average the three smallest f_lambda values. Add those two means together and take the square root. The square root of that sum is 10.8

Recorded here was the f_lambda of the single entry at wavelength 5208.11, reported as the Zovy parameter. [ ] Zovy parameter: 55.89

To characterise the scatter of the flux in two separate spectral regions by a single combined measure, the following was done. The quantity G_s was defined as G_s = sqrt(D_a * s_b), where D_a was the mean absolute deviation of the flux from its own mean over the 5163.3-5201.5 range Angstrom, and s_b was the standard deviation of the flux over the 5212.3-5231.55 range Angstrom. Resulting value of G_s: 3.2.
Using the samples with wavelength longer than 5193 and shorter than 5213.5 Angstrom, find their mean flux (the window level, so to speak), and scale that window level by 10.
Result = 597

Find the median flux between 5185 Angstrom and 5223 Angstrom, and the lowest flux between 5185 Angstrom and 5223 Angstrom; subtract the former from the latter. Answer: -8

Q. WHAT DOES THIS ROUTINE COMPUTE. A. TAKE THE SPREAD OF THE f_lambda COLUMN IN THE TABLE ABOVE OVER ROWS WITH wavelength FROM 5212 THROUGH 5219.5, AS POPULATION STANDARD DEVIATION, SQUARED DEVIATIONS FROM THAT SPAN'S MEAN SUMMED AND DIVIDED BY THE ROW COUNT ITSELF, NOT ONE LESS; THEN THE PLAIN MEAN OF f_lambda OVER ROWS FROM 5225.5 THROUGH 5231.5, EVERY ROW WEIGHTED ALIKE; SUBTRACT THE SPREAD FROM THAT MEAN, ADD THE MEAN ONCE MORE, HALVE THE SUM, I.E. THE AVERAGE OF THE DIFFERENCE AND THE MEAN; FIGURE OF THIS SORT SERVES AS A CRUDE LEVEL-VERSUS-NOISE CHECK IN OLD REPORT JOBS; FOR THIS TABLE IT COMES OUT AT 53.3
